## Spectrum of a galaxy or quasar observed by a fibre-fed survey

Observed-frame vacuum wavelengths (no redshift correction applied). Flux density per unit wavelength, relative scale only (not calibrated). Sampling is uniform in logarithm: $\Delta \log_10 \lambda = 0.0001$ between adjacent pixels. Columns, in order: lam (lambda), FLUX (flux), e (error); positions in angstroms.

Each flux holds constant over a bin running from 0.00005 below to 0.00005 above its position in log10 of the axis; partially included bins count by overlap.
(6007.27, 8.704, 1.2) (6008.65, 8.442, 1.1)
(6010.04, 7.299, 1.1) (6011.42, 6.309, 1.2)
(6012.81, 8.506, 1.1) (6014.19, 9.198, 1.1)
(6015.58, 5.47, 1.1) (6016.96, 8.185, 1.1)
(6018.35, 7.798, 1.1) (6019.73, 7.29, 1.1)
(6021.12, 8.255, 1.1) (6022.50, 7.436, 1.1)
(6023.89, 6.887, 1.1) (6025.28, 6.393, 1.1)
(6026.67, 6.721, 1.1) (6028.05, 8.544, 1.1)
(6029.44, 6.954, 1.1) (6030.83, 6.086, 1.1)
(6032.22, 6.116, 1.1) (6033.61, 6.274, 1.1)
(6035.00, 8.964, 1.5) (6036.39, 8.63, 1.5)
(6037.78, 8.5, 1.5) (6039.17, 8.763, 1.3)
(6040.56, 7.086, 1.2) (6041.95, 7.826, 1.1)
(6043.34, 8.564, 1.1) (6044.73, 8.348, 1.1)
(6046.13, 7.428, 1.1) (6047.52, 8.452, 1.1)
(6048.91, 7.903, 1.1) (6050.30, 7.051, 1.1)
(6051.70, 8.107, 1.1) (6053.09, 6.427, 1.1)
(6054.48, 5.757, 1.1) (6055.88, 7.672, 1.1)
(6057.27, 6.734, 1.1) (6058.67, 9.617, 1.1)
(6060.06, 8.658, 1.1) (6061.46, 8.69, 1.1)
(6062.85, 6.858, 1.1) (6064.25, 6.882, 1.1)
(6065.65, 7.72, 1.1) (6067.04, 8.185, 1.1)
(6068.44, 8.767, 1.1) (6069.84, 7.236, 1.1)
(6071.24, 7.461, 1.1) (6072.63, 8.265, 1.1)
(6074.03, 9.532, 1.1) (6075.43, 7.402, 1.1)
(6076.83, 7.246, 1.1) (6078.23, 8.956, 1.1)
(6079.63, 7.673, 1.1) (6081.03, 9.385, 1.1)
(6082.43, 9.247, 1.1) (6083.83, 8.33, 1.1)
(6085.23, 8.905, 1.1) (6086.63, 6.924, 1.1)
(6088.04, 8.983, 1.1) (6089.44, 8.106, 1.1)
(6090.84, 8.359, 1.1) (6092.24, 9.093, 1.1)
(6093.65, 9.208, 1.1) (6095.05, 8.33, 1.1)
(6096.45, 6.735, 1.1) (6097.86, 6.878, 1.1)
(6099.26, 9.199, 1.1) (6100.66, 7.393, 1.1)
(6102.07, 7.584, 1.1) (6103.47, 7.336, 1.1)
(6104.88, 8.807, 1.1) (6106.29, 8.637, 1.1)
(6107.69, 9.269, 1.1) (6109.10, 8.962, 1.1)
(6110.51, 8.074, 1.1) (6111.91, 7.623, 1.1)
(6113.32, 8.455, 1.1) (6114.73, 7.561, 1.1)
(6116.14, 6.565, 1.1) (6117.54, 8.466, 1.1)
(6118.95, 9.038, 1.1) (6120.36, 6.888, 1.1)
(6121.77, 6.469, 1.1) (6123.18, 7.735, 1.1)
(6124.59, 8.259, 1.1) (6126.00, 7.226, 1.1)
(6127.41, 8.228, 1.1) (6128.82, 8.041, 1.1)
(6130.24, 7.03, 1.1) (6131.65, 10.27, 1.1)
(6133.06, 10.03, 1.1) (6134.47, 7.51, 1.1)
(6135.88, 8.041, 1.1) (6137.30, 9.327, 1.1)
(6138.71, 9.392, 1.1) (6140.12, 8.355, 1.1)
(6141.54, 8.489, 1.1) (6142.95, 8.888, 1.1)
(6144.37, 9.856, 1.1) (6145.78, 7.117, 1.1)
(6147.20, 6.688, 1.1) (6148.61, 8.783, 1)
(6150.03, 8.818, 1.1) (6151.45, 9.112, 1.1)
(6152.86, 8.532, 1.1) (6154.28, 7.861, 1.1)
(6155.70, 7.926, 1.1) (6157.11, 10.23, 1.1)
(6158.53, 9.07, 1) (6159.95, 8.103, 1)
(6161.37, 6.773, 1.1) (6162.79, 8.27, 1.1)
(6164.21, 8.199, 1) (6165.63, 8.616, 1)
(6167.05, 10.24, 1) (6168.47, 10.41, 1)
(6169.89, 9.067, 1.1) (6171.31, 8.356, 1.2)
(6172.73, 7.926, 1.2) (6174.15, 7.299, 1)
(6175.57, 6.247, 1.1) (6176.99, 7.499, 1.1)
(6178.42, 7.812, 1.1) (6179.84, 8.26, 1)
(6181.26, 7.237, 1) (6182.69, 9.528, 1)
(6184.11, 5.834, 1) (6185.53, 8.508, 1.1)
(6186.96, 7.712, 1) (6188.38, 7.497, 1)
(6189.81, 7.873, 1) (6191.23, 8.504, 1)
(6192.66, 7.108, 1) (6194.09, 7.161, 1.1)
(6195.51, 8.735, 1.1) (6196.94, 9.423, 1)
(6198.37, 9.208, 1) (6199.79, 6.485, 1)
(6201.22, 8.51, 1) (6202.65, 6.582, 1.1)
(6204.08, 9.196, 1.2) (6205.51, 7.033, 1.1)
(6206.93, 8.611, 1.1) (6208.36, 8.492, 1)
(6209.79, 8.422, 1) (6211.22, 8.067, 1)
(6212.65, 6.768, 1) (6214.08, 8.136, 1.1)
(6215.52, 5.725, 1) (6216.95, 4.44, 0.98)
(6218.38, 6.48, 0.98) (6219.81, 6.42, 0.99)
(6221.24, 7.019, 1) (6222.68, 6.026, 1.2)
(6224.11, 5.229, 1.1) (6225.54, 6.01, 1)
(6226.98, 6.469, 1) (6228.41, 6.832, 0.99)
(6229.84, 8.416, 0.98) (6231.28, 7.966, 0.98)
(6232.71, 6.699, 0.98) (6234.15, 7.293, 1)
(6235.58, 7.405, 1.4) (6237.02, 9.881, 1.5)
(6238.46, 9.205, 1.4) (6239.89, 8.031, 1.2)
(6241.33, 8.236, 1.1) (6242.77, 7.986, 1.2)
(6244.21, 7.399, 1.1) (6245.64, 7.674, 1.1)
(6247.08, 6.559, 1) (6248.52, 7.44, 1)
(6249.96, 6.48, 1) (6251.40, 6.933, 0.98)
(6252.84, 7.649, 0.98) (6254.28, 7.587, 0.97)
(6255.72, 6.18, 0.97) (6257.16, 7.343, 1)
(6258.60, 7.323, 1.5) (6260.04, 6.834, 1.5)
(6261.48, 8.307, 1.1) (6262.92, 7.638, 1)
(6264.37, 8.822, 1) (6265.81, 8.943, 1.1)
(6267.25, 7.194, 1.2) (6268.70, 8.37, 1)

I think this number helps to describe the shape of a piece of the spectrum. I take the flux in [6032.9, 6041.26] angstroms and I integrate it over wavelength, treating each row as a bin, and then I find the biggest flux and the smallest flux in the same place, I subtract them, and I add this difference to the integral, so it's 70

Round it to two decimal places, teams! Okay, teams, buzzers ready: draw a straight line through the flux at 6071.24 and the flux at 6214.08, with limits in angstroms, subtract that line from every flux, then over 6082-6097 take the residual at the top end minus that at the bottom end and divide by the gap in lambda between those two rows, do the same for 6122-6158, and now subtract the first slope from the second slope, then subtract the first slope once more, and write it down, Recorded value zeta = 0.44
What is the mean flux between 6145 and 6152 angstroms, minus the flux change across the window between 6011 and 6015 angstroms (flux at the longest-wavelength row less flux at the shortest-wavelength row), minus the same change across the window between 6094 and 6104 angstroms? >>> 6.2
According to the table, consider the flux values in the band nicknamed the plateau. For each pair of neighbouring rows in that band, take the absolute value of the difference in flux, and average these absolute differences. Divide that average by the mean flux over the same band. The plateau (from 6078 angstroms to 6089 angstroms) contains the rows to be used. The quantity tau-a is 0.145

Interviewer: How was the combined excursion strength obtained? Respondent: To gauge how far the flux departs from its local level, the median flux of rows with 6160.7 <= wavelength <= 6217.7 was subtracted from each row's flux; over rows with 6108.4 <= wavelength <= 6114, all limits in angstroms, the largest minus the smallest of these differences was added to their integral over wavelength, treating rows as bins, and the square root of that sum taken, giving 1.5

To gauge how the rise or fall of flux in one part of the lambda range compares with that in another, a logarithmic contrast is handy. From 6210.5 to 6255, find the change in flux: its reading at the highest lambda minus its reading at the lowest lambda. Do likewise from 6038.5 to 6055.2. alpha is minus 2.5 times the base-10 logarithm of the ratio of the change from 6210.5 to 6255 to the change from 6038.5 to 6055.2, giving 2.0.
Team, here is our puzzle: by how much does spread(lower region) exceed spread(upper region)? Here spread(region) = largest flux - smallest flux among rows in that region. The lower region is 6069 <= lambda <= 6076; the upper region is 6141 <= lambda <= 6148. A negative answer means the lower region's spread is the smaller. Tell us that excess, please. -0.9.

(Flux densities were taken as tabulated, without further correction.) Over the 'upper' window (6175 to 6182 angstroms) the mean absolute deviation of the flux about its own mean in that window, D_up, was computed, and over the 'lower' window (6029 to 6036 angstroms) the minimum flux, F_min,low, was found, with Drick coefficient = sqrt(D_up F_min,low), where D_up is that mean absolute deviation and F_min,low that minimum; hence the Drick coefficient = 1.80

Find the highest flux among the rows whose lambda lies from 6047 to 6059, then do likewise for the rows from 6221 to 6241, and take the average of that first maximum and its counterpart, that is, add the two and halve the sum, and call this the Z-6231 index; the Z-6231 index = 9.7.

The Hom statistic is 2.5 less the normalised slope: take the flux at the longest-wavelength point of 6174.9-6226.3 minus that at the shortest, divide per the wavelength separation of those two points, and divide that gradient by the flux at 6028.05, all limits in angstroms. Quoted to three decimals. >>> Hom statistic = 2.501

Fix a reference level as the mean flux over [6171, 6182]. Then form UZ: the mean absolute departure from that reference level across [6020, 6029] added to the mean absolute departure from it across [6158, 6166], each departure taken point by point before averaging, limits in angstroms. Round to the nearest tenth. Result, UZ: 1.6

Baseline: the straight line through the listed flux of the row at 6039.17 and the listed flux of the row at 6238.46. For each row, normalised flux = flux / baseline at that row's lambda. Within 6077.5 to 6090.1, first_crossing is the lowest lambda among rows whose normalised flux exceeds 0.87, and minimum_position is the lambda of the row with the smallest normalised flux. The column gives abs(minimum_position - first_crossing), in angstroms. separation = 8.4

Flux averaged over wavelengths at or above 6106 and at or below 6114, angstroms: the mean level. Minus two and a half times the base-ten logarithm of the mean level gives -2.32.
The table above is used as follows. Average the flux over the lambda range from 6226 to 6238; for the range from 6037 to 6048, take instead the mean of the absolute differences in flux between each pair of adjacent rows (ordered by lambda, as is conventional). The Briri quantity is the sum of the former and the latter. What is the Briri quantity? 8.4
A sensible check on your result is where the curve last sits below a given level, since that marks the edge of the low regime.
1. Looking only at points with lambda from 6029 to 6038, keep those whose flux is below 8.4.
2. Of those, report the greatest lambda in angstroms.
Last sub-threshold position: 6033.61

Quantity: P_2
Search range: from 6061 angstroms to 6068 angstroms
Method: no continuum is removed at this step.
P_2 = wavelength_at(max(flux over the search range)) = 6061.46 angstroms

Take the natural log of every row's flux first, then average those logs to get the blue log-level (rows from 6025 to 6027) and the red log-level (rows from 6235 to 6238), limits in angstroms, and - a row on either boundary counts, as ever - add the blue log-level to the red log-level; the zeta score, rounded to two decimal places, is 4.03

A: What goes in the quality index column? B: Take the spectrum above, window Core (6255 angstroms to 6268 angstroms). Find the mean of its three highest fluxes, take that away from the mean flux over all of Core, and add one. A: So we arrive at -0.07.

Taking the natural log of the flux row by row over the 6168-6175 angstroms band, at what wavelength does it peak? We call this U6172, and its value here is 6168.47 angstroms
